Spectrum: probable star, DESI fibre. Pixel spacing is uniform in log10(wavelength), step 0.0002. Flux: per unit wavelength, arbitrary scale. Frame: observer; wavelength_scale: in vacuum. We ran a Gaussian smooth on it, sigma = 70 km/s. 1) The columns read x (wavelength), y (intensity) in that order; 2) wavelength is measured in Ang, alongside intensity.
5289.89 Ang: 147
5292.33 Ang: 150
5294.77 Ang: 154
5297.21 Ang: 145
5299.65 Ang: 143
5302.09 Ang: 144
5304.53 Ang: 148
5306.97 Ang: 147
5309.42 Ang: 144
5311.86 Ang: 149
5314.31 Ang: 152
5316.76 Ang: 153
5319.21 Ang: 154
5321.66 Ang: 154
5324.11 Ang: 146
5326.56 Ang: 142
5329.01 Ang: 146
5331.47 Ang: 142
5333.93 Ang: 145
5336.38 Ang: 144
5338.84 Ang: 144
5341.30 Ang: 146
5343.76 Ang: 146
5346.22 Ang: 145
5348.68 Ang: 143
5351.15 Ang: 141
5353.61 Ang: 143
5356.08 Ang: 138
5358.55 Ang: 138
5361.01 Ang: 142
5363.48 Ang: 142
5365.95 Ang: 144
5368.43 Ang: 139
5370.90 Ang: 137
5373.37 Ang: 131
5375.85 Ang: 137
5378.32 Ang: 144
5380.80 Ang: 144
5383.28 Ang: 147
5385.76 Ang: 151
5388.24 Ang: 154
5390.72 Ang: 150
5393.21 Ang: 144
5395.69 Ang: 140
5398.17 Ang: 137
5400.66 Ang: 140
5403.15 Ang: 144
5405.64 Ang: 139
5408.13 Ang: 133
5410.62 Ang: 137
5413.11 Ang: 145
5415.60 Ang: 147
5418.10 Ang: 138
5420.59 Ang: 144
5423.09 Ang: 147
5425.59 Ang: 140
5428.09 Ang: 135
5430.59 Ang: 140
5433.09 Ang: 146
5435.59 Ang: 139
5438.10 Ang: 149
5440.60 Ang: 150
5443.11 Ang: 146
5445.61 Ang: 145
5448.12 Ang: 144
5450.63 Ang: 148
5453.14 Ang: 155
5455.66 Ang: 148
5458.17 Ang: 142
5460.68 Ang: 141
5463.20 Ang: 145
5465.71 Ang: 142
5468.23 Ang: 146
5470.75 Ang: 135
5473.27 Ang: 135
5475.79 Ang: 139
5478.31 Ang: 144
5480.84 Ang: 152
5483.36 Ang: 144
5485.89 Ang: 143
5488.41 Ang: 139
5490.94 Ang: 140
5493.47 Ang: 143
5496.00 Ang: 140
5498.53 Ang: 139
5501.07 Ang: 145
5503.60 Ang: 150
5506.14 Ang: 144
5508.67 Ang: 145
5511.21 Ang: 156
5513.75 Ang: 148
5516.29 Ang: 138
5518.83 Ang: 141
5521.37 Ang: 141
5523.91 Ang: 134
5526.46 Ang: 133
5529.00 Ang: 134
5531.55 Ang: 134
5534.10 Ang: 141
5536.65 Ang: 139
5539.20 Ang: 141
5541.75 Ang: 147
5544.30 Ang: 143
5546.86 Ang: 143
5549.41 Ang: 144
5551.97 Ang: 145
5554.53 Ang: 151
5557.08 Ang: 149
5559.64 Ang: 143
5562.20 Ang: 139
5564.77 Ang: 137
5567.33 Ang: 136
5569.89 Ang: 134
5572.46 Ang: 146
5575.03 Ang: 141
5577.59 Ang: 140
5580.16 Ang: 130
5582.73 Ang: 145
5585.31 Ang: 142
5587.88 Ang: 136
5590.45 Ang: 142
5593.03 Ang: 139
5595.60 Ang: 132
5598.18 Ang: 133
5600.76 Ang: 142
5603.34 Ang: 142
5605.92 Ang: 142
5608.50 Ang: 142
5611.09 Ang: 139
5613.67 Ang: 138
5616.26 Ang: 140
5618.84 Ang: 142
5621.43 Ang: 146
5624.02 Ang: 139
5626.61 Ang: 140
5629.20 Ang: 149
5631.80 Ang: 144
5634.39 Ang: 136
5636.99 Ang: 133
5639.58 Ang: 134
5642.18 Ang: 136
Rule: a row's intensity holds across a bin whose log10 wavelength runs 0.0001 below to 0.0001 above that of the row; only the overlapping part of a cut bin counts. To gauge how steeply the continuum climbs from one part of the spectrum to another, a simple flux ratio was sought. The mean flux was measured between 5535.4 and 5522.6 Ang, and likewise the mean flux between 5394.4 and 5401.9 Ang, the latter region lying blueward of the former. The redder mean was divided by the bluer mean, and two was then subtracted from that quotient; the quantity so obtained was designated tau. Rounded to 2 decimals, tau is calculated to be -1.03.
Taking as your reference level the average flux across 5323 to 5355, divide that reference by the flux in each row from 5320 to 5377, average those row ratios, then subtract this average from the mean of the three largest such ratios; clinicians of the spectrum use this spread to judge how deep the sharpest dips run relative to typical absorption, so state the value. 0.055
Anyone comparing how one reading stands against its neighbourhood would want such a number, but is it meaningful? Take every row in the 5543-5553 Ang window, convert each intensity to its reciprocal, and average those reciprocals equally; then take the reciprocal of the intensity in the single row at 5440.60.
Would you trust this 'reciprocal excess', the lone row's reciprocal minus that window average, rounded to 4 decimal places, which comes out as -0.0003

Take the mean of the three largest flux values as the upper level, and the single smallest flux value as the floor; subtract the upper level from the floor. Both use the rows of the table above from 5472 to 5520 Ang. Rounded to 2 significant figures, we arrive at -18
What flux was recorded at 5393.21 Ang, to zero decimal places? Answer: 144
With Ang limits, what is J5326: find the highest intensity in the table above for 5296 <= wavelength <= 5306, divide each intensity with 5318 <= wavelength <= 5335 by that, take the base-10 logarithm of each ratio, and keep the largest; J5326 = 0.02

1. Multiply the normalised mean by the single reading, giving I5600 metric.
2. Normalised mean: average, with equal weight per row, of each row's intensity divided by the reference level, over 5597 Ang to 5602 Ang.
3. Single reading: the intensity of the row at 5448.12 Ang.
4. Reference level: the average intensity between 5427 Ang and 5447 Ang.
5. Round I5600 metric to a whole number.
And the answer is 138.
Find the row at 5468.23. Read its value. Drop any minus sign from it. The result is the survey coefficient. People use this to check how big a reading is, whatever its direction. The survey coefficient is 146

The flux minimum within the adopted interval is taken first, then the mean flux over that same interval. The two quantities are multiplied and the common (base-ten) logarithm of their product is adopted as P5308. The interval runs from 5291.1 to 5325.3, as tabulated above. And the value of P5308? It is 4.33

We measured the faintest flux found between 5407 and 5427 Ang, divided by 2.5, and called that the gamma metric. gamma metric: 53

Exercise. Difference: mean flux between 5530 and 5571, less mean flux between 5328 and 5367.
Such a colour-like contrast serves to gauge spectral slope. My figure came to -1.4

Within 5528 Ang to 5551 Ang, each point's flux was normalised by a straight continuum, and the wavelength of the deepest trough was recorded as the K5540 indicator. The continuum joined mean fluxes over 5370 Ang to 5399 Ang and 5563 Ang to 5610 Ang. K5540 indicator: 5529.00 Ang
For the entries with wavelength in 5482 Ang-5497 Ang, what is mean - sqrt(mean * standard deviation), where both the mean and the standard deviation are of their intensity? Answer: 125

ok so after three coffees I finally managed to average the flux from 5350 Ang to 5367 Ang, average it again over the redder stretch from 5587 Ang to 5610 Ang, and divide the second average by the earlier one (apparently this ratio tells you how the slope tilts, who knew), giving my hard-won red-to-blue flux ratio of 0.984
